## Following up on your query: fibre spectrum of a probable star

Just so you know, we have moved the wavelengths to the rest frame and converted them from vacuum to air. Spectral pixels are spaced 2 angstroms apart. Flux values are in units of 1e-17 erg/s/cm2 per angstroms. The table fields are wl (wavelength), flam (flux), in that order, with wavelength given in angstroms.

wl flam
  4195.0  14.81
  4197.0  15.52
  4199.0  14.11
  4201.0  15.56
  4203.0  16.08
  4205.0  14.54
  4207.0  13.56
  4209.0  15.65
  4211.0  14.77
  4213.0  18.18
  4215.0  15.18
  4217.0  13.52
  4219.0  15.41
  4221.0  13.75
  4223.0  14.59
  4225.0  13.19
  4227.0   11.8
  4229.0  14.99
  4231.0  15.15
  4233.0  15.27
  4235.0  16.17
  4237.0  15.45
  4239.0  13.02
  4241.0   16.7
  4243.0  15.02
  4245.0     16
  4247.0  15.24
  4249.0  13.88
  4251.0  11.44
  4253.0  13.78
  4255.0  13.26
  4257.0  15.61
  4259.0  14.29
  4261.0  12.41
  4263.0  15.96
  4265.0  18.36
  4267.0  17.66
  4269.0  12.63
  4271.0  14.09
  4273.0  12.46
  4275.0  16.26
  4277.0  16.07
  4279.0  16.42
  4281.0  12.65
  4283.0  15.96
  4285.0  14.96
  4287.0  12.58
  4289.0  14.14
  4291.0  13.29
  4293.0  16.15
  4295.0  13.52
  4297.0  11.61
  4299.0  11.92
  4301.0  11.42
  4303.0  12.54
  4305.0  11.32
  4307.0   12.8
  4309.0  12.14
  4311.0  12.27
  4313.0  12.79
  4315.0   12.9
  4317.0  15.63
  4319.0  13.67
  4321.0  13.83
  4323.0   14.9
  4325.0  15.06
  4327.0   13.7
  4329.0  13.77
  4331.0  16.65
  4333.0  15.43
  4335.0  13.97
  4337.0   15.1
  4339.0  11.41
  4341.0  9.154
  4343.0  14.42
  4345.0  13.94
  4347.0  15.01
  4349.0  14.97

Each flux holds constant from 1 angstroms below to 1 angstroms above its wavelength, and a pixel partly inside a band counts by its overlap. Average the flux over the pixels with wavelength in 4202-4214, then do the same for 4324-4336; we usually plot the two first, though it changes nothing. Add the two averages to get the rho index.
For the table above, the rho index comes 30.2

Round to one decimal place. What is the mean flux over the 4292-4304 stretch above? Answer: 12.9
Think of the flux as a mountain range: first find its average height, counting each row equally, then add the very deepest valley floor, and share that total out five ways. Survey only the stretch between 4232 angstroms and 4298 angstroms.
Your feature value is 5.2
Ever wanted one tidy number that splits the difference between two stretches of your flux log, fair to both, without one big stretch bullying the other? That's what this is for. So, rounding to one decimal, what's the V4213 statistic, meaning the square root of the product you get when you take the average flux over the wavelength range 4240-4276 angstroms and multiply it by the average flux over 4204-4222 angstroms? 14.8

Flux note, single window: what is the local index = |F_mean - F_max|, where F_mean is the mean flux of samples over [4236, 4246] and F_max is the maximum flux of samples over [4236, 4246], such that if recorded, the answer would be 1.5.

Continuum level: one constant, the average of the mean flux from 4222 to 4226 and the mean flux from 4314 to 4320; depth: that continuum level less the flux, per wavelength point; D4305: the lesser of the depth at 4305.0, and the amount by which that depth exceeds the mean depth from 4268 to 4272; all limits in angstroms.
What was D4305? 2.0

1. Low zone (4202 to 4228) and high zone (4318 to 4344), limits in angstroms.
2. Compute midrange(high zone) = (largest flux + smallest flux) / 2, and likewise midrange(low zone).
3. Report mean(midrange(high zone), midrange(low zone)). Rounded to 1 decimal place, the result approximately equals 13.9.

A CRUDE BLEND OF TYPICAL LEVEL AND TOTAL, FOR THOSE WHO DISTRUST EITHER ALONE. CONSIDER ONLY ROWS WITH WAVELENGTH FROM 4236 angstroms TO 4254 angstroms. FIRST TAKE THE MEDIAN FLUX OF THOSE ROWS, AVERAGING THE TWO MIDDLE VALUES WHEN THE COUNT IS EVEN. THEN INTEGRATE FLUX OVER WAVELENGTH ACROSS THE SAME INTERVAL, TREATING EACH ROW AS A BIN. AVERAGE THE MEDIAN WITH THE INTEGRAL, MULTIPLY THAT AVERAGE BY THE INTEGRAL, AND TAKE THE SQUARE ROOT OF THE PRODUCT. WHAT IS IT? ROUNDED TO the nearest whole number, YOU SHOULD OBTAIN 190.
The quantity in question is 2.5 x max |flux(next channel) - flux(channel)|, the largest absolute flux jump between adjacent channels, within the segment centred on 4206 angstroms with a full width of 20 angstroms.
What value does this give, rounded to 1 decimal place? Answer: 8.5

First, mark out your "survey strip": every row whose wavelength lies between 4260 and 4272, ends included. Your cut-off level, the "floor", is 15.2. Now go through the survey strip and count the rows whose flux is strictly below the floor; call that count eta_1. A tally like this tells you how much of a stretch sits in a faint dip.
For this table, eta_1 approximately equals 3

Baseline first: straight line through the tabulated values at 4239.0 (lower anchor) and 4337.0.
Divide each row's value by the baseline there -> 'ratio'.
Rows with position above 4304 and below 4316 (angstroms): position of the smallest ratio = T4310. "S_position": 4305.0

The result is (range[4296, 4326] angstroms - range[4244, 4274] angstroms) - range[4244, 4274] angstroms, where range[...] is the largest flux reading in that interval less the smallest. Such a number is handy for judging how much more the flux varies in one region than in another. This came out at -10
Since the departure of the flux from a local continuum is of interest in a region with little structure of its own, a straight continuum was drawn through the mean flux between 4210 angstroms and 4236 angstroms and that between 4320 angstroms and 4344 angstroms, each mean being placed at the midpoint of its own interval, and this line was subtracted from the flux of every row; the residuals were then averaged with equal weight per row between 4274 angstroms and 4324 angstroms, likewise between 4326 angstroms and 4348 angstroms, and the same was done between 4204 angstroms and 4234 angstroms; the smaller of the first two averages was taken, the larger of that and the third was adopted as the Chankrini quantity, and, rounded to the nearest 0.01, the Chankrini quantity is -0.16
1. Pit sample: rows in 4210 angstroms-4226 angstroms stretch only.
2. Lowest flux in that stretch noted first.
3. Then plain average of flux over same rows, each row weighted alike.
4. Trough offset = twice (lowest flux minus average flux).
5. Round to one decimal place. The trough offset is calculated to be -3.3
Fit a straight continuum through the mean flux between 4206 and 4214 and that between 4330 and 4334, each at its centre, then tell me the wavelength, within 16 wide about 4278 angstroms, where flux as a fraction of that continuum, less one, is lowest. 4273.0 angstroms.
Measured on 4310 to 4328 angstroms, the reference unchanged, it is 4311.0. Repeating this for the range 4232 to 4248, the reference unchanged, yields 4239.0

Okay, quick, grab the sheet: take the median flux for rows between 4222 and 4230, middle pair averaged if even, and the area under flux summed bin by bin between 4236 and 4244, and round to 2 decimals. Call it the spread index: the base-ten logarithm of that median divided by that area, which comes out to -0.94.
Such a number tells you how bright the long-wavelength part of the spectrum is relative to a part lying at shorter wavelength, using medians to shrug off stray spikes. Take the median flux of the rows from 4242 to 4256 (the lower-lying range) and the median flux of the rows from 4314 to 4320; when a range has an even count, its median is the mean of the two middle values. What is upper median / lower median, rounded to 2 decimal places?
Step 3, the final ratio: 0.98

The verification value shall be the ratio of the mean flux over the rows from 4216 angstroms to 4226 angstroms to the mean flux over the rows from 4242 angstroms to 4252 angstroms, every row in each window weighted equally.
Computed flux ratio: 0.98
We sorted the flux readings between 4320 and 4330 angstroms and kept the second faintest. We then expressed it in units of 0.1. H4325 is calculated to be 138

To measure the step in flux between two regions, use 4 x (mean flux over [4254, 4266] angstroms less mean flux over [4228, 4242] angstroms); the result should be -1.1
